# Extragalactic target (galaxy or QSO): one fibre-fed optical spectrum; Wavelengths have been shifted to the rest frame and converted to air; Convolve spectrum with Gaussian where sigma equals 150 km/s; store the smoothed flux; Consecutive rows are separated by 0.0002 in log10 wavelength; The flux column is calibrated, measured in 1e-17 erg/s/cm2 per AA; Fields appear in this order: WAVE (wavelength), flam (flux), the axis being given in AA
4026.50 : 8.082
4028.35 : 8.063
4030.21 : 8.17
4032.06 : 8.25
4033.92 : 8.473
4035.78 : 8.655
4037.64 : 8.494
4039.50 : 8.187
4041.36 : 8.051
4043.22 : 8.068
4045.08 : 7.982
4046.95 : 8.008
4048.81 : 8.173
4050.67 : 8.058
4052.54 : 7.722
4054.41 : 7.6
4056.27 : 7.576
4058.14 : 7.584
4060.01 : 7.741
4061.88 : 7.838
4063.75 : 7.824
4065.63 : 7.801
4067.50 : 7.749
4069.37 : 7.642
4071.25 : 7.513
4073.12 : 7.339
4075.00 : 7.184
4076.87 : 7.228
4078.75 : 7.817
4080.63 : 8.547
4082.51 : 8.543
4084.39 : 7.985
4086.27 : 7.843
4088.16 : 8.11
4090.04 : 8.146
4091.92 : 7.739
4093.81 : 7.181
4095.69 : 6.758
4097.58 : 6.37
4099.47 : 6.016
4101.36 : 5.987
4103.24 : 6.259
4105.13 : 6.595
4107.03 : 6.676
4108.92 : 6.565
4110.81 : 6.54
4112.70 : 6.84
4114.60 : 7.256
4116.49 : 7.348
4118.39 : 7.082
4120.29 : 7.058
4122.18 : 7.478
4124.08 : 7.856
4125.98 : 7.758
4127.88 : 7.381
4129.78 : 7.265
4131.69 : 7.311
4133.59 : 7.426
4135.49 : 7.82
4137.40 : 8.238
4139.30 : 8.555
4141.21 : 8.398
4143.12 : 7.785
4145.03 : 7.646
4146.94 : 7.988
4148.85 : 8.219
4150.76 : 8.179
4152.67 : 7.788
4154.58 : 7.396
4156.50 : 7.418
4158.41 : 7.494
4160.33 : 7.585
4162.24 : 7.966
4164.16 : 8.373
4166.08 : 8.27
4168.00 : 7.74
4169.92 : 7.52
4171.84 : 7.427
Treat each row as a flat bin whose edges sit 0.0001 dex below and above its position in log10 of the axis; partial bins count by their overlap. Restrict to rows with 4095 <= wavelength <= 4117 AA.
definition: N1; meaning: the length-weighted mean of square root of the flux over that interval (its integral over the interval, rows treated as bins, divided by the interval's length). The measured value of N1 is 2.56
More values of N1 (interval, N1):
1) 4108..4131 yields 2.68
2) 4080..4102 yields 2.72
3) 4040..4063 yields 2.81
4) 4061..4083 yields 2.78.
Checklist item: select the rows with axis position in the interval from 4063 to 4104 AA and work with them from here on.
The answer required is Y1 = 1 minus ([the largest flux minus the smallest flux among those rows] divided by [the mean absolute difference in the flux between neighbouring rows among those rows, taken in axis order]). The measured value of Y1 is -9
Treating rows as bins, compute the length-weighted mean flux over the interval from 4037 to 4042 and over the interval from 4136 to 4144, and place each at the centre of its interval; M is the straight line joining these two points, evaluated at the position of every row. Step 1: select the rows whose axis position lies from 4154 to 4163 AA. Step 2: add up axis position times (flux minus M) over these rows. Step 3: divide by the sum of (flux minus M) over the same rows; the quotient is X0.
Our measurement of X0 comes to 4157.6 AA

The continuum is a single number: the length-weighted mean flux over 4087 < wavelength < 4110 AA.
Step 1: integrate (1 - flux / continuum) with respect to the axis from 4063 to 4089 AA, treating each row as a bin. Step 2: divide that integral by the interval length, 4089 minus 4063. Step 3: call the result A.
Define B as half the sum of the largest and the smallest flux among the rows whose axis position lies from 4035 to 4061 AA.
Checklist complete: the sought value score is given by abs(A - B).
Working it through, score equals 8.25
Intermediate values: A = -0.134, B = 8.12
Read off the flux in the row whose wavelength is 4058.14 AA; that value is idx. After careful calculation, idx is 7.584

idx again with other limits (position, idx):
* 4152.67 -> 7.788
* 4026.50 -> 8.082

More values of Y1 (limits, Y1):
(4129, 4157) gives -4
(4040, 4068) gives -6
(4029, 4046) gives -4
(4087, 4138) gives -8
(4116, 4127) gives -2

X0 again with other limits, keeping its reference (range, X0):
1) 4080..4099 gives 4095.8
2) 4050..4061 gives 4055.9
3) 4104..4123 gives 4112.5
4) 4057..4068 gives 4062.5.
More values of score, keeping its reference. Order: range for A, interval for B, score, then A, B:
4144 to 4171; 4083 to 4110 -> 7.21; -0.139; 7.07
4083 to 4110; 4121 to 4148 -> 7.93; -0.024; 7.91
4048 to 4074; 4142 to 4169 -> 8.01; -0.124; 7.88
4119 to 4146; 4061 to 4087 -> 7.99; -0.121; 7.87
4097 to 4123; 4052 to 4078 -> 7.49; 0.022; 7.51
